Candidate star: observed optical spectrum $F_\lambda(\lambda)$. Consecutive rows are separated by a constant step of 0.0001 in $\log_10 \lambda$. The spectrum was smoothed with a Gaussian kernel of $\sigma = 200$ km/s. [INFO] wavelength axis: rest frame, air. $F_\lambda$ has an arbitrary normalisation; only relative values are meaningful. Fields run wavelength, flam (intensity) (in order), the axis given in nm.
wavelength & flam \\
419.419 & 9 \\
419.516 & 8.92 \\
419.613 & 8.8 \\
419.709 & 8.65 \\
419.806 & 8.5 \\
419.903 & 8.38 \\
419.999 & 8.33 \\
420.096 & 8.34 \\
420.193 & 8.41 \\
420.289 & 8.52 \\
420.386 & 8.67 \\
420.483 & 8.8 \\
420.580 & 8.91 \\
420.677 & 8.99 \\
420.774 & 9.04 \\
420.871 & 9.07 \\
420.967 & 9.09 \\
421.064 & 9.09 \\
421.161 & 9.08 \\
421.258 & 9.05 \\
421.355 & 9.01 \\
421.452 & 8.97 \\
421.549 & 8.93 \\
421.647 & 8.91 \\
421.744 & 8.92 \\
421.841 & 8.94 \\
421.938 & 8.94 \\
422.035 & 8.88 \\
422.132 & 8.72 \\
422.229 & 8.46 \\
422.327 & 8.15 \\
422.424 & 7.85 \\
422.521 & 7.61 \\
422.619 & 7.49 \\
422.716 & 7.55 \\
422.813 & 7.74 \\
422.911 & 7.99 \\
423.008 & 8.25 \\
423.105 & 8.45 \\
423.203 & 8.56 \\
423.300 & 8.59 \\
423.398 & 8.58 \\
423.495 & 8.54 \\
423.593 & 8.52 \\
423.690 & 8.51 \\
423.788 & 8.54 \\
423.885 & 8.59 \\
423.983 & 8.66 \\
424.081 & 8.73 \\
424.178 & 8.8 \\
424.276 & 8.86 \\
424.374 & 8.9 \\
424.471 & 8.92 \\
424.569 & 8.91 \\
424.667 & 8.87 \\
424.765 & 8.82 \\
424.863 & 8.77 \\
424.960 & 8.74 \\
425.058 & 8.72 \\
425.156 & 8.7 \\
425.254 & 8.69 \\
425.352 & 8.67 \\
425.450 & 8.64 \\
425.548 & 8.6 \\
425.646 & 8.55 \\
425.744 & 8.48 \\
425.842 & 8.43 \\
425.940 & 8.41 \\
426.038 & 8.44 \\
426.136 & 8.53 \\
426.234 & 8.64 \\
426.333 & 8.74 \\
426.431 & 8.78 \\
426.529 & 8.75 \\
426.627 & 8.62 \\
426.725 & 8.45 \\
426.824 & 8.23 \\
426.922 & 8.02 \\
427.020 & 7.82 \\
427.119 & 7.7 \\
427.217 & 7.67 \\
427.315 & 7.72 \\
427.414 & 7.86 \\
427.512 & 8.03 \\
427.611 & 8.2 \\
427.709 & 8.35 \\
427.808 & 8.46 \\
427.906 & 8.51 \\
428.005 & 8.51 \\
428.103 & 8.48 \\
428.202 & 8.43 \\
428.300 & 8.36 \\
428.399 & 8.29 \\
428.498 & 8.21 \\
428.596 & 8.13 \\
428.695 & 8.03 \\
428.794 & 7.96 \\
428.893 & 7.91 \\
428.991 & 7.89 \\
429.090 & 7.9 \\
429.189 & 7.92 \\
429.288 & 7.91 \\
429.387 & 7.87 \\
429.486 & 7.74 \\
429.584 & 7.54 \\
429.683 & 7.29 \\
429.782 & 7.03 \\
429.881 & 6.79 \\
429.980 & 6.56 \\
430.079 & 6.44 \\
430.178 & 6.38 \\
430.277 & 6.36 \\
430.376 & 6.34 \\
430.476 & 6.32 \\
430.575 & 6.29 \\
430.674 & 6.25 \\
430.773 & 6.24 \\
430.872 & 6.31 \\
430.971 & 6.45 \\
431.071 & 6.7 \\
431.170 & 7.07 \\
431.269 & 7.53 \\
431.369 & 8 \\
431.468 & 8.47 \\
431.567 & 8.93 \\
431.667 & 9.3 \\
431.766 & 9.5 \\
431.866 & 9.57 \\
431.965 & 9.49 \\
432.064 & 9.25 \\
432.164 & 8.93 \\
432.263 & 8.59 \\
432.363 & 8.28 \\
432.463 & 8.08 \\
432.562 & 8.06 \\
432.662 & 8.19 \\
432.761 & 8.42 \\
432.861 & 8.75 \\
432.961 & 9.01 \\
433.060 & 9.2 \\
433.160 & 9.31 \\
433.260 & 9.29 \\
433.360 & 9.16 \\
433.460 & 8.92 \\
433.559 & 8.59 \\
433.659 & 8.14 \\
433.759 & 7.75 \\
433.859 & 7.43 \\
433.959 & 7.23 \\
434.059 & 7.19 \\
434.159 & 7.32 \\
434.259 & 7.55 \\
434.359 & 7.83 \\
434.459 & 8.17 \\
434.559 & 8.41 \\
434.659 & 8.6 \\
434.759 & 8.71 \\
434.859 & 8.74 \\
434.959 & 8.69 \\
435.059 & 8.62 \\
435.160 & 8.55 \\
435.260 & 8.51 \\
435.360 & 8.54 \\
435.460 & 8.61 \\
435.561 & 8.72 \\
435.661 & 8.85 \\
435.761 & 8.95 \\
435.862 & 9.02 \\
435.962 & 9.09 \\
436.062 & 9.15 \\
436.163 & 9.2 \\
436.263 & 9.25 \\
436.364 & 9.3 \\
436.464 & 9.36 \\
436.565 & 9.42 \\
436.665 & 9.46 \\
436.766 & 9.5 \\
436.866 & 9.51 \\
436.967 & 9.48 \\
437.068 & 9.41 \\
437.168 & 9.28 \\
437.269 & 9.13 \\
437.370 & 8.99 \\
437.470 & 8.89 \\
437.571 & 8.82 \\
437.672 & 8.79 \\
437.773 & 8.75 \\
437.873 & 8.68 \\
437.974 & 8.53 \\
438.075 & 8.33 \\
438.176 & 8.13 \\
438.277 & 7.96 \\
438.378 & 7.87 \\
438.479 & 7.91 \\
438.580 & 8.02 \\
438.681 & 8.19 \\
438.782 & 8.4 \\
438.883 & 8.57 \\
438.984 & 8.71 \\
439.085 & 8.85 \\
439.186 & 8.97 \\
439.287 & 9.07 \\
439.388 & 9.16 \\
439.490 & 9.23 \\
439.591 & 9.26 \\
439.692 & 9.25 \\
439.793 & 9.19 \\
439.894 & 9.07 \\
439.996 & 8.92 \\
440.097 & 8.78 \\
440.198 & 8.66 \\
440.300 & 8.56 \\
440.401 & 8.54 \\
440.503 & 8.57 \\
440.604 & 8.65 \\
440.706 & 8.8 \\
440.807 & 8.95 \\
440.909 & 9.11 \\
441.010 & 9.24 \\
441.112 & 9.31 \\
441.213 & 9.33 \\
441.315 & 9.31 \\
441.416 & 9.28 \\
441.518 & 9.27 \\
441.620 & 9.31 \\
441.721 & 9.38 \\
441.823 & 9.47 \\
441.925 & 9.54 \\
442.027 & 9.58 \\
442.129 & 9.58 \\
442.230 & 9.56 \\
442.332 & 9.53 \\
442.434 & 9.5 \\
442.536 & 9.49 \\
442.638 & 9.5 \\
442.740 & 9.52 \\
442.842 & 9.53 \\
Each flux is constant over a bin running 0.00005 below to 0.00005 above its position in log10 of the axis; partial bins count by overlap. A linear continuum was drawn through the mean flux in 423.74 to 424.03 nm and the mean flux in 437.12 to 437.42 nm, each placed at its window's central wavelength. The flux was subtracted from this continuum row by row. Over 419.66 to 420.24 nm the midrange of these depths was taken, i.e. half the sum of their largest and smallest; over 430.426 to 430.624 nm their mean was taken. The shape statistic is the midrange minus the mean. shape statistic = -2.6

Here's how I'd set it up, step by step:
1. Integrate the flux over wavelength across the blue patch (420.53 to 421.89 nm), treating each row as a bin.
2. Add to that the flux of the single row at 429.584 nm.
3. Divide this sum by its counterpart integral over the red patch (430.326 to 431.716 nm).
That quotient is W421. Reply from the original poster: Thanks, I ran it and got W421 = 2.0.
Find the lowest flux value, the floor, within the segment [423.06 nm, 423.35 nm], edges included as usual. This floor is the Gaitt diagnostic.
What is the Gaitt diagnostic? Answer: 8.45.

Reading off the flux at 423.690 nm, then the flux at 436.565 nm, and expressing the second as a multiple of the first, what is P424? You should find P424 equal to 1.11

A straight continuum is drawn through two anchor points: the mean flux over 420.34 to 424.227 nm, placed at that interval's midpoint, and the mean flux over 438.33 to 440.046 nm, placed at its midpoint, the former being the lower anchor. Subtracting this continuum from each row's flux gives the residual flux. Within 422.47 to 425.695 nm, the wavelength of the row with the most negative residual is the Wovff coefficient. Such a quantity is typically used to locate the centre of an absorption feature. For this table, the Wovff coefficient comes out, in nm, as 422.619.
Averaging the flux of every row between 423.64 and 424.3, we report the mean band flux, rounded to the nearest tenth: 8.7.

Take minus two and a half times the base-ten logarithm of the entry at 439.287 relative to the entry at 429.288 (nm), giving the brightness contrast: -0.15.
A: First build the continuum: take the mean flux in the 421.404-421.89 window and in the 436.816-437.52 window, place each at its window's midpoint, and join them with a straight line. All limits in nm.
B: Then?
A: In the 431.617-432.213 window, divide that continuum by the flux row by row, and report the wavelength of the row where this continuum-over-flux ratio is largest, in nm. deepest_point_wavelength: 432.164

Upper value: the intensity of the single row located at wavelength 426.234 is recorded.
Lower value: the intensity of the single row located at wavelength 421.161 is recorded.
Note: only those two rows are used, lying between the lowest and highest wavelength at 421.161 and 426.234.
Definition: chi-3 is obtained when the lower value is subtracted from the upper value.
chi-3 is -0.4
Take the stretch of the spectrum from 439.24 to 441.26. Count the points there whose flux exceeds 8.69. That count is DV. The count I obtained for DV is 15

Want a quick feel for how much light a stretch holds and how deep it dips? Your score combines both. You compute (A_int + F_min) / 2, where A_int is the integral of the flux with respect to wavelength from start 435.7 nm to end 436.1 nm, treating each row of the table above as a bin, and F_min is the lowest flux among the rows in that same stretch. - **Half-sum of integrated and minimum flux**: 6.29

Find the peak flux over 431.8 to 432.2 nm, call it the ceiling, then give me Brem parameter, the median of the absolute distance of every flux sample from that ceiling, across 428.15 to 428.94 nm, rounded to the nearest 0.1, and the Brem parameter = 1.4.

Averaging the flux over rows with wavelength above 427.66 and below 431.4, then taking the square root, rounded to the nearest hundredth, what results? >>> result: 2.73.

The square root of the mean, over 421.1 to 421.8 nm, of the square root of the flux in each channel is 1.73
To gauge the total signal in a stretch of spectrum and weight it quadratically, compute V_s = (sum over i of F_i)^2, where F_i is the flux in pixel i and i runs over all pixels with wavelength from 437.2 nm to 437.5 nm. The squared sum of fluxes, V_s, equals 730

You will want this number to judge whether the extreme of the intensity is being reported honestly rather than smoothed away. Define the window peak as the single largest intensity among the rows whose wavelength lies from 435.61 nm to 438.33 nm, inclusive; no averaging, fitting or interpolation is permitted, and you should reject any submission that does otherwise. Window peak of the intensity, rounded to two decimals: 9.51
